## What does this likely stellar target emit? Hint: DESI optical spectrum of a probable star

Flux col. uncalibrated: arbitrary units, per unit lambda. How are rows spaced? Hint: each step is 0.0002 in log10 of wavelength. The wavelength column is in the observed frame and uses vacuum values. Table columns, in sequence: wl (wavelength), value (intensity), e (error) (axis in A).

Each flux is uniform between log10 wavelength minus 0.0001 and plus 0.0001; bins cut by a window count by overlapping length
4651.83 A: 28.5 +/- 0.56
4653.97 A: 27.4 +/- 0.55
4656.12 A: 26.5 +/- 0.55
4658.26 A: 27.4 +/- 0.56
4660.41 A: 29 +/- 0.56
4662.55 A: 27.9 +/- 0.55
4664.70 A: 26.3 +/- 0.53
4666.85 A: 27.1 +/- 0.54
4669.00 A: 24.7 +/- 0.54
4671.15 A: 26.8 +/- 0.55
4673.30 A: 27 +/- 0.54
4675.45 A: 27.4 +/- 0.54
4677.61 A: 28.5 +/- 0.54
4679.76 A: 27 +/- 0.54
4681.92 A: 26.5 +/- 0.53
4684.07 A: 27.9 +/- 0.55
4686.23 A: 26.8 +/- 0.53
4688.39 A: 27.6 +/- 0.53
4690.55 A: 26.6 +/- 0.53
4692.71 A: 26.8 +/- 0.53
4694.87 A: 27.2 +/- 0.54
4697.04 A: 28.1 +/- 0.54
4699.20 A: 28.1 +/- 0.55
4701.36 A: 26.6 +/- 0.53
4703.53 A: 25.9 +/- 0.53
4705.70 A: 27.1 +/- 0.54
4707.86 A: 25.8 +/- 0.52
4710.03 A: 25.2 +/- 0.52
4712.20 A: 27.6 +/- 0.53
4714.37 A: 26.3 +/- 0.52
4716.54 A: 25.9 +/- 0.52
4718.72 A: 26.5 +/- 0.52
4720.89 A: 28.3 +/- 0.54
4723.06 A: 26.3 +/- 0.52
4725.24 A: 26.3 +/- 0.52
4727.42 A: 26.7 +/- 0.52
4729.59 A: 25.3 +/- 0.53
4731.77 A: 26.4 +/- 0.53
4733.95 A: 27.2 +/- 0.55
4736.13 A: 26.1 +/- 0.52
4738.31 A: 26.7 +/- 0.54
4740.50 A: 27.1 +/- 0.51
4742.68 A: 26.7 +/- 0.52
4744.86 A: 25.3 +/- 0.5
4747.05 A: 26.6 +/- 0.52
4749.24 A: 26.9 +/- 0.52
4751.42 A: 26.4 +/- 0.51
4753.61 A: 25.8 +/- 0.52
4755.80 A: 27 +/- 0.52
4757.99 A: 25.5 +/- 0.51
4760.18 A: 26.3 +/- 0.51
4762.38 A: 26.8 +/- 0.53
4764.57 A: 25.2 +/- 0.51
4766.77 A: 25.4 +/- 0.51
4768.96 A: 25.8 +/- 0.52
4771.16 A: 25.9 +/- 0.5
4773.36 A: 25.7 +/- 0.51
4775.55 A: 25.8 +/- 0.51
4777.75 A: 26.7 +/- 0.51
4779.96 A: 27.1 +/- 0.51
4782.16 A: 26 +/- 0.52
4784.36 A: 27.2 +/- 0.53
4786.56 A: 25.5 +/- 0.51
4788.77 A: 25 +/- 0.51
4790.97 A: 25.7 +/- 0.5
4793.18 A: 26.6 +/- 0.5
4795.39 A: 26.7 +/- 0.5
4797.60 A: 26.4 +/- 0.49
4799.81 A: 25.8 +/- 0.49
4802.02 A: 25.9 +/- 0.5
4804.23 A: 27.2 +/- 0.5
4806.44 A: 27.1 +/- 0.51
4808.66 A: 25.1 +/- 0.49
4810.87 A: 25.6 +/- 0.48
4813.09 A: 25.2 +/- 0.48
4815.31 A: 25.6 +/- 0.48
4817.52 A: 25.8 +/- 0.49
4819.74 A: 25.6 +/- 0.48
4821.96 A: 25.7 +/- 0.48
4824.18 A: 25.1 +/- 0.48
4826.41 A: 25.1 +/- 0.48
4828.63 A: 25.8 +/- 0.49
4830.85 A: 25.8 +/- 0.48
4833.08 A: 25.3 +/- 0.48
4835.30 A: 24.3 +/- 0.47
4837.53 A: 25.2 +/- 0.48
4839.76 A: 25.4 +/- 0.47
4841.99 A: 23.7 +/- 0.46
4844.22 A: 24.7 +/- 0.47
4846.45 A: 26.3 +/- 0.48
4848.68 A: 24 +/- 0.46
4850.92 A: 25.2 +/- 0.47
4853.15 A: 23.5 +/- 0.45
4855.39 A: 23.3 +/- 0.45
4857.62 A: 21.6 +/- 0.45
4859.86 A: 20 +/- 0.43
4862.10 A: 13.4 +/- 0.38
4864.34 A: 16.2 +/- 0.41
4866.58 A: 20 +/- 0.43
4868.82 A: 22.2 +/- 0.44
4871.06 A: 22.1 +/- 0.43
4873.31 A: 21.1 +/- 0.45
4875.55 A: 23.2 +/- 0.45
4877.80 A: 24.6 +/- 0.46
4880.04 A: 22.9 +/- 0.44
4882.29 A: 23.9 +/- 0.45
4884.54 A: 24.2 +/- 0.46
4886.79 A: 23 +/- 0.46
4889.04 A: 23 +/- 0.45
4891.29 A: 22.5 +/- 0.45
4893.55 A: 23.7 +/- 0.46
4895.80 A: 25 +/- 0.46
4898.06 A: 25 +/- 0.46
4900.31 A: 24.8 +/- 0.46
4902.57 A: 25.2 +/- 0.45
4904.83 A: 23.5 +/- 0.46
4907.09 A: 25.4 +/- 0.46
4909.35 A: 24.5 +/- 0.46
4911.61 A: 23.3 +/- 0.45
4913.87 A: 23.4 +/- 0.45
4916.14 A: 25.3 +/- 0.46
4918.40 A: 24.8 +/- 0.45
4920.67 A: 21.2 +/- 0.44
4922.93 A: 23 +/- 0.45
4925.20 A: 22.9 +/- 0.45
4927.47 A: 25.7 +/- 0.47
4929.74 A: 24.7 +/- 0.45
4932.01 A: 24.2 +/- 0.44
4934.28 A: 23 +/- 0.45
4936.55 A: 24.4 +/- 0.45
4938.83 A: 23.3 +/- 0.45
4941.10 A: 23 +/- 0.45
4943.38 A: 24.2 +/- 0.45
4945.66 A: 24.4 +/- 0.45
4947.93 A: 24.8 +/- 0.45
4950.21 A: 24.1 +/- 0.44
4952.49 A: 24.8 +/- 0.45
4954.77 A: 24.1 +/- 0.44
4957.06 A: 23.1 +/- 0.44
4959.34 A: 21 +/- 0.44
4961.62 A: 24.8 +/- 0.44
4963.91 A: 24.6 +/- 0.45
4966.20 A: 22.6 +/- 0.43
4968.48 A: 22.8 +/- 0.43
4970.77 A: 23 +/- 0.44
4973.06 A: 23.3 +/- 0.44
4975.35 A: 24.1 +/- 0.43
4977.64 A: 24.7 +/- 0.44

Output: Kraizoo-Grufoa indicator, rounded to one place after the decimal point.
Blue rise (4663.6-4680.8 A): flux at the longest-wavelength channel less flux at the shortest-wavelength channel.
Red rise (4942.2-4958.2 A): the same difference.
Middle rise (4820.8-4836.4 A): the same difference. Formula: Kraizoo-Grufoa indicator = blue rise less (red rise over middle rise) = -0.1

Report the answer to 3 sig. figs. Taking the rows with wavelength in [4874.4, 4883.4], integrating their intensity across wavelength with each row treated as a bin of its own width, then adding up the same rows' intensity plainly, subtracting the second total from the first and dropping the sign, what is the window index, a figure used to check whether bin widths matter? 118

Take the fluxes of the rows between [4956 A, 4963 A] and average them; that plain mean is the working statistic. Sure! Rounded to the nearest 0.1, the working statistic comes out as 23.0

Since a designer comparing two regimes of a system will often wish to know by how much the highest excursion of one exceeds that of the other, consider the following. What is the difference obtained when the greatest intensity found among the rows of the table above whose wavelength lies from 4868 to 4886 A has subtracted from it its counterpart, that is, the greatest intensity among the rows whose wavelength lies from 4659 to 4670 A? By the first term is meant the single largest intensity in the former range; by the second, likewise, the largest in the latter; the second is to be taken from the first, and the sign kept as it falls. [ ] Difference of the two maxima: -4.4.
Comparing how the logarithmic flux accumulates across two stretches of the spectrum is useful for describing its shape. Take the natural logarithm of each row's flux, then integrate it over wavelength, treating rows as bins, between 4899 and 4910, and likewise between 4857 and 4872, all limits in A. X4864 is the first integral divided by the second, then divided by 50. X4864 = 0.016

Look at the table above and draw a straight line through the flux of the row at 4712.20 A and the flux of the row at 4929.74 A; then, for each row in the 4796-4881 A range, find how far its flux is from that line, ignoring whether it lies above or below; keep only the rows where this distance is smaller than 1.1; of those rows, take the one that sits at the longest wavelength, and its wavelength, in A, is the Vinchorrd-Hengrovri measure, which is 4877.80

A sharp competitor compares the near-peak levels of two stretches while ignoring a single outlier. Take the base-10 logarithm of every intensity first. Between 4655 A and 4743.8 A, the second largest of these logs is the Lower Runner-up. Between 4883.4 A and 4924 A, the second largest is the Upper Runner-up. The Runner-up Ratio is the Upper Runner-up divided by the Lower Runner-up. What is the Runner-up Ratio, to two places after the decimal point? 0.96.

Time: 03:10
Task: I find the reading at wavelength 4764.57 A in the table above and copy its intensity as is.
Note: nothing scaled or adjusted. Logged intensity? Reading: 25.2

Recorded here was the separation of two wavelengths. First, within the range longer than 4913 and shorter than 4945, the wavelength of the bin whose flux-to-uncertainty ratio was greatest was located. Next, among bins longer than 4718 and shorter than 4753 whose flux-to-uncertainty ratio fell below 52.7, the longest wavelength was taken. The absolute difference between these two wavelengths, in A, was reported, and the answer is 167.0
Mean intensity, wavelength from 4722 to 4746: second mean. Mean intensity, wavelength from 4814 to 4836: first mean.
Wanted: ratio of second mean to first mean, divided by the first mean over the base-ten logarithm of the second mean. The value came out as 0.058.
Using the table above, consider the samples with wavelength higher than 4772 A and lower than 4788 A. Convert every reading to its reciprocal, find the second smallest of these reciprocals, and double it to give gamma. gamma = 0.074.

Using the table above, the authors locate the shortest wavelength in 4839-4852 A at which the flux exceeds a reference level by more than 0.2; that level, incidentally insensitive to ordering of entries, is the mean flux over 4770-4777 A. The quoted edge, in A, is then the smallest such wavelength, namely 4846.45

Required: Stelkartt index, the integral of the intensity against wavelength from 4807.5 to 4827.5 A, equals 508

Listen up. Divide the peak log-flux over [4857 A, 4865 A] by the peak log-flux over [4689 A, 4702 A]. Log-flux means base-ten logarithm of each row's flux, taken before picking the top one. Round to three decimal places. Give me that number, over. 0.921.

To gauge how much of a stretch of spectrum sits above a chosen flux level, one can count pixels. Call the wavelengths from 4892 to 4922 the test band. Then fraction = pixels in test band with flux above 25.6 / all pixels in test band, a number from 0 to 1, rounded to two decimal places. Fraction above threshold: 0.00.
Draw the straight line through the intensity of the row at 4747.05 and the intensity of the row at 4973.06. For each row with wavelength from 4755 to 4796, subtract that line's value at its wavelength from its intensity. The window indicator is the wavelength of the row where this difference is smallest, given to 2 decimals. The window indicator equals 4764.57 A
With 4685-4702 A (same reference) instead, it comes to 4690.55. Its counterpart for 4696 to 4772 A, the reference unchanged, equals 4710.03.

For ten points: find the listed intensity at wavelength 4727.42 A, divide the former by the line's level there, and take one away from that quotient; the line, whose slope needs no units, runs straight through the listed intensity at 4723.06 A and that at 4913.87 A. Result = 0.018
